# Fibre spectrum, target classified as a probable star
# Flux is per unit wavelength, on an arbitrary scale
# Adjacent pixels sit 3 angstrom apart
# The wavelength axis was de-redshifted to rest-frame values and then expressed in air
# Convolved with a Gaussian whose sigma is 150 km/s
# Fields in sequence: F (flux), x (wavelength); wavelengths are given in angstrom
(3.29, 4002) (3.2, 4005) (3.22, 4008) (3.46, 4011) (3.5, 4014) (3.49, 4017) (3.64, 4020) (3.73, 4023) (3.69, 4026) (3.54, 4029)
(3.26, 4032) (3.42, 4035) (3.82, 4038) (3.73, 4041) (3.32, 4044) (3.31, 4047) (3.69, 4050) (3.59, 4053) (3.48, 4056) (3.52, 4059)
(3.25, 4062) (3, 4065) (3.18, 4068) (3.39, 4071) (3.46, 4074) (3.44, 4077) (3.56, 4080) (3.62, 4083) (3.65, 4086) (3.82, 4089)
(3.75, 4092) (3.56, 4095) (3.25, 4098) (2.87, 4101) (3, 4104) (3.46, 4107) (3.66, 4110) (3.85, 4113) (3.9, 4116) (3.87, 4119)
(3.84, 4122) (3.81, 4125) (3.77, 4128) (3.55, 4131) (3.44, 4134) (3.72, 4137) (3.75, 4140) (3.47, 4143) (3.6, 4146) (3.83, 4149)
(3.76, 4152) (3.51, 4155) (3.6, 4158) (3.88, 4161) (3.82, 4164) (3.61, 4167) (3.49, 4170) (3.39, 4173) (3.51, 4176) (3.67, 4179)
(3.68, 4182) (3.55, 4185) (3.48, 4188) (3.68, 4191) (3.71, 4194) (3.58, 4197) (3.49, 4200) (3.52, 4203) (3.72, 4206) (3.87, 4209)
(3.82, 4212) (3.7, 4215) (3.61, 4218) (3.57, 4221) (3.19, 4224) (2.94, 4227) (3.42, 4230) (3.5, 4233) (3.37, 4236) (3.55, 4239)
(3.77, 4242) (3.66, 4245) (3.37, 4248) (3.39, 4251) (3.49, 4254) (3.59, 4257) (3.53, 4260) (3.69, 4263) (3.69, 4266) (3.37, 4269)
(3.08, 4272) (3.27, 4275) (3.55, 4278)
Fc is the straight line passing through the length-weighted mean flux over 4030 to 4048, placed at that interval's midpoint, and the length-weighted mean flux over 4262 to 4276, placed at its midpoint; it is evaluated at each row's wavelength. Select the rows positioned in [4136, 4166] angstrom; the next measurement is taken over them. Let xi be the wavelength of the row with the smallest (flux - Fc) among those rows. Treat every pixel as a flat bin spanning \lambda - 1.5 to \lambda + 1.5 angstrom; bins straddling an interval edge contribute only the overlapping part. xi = 4143 angstrom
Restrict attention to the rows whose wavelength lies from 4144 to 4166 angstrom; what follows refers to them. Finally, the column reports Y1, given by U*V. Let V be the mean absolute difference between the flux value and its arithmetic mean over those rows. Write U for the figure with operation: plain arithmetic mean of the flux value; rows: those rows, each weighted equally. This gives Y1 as 0.46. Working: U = 3.71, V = 0.12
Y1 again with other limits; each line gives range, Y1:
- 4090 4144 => 0.83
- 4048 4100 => 0.58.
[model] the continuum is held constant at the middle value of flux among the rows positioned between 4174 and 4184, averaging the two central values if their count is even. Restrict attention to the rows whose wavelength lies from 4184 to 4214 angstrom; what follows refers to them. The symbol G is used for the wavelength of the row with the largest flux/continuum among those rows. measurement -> 4209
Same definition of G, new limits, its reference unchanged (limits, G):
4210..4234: 4212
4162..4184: 4164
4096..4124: 4116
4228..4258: 4242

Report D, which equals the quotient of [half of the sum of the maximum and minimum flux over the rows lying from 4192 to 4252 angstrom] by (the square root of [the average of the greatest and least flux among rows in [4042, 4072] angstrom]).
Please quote 1.86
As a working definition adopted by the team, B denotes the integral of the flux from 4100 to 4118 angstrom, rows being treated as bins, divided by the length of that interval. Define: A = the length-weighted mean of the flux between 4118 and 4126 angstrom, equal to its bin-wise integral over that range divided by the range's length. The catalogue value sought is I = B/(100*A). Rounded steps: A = 3.84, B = 3.48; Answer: 0.0091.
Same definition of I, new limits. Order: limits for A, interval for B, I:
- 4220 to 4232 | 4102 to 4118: 0.0109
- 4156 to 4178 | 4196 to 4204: 0.0098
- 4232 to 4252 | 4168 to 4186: 0.0101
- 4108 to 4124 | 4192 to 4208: 0.0095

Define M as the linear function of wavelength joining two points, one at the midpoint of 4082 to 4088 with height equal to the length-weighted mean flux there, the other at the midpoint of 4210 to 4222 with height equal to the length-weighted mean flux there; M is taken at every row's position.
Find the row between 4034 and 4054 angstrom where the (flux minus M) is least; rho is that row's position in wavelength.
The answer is 4047 angstrom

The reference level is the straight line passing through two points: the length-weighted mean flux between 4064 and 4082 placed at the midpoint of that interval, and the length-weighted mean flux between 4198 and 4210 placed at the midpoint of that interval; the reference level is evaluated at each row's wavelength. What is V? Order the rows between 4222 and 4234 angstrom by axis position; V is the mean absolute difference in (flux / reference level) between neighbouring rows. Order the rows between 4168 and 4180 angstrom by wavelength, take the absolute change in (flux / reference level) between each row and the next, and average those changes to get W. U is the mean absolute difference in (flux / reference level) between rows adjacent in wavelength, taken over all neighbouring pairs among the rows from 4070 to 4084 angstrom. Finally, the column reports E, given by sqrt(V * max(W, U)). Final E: 0.050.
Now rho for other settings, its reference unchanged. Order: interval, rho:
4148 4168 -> 4155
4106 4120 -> 4107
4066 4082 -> 4068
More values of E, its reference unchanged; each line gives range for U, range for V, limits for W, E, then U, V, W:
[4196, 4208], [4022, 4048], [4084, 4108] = 0.066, 0.029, 0.060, 0.072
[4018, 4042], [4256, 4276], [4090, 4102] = 0.063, 0.053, 0.046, 0.088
